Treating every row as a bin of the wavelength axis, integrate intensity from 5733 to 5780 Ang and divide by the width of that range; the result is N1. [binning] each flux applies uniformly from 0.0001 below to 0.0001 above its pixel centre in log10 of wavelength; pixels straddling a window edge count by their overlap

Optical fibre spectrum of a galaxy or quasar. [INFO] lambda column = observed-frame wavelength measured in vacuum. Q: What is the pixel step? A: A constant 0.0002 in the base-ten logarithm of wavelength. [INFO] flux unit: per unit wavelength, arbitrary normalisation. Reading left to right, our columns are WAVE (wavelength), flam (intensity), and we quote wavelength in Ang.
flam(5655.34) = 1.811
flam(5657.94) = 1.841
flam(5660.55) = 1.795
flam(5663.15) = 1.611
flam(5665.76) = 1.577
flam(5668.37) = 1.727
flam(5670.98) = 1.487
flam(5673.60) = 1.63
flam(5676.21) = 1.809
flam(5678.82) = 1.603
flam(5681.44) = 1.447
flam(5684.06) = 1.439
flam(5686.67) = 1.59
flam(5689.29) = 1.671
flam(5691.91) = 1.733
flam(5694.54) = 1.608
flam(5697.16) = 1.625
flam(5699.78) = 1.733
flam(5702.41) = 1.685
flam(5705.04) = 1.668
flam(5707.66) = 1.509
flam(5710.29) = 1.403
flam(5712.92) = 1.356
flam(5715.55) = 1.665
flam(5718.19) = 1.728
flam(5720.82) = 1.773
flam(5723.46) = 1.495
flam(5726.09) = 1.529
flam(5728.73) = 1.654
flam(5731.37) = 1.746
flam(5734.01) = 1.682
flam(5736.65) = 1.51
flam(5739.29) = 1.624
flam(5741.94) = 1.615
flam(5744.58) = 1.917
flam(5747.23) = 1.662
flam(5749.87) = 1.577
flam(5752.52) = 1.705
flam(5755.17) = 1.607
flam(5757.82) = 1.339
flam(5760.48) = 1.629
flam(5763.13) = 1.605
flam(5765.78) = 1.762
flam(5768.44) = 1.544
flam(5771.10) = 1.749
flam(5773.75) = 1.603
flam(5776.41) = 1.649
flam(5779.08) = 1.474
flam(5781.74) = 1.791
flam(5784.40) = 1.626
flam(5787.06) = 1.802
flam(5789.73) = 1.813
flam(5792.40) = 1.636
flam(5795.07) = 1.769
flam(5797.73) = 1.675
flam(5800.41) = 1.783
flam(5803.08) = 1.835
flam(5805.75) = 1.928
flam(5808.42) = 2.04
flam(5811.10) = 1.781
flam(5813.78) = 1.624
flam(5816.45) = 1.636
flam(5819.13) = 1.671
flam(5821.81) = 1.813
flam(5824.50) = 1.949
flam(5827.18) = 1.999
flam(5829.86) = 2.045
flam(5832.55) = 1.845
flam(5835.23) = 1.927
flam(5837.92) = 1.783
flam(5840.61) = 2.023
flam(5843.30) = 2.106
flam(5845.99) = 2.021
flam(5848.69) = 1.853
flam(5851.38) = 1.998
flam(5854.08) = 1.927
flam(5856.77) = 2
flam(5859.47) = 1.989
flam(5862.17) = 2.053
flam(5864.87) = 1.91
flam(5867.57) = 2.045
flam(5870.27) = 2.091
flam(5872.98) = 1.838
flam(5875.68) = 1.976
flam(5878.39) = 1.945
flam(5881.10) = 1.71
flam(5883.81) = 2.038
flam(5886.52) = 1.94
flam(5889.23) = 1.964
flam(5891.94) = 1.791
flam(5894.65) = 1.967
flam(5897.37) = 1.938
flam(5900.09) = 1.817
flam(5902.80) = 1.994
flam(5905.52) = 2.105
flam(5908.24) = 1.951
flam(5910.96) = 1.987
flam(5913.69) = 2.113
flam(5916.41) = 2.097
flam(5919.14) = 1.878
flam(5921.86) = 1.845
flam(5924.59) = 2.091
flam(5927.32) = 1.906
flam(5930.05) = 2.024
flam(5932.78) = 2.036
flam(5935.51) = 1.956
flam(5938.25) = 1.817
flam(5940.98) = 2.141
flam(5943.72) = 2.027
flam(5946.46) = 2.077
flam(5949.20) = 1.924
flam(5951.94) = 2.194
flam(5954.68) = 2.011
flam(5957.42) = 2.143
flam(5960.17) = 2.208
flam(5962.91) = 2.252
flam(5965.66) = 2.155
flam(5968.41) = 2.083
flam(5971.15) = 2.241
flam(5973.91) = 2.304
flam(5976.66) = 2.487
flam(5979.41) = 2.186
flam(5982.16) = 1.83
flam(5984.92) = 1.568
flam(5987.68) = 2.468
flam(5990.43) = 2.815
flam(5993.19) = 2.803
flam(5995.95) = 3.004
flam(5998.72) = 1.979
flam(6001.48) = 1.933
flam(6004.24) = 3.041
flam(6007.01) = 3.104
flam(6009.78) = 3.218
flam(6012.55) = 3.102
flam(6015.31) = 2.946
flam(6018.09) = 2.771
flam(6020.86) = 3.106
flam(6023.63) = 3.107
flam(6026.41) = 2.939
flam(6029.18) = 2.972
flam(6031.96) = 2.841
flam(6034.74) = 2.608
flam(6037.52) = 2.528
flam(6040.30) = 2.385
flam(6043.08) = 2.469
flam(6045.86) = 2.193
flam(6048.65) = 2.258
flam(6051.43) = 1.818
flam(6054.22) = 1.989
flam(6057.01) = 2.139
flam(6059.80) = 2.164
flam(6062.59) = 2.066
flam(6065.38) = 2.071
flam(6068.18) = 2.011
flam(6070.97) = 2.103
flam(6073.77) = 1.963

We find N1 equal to 1.6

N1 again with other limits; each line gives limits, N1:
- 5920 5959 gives 2.0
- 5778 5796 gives 1.7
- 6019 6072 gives 2.4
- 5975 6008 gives 2.4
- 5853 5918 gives 2.0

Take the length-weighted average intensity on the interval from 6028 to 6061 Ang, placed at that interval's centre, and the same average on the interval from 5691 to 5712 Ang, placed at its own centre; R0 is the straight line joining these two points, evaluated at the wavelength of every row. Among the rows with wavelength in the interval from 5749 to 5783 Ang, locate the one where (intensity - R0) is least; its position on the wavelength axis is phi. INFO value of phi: 5757.82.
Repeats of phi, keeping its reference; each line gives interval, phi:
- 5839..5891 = 5881.10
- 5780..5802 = 5792.40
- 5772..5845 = 5779.08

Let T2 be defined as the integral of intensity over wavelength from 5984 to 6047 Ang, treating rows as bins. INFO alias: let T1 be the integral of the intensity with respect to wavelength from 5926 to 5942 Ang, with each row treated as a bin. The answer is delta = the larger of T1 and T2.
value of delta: 170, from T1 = 32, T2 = 170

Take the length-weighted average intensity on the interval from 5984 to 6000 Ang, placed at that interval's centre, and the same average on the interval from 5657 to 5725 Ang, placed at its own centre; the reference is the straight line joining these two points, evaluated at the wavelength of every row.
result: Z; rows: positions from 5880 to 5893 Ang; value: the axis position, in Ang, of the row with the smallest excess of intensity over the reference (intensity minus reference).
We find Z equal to 5881.10 Ang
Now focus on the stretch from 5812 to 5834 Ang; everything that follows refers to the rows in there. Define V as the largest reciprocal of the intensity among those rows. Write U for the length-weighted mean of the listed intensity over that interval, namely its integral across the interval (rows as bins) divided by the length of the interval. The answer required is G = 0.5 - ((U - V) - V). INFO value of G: -0.1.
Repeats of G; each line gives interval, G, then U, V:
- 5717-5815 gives 0.3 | 1.7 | 0.75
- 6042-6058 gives -0.5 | 2.1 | 0.55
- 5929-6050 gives -0.6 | 2.4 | 0.64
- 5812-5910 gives -0.2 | 1.9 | 0.62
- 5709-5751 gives 0.4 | 1.6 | 0.74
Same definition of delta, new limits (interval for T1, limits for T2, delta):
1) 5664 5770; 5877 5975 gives 198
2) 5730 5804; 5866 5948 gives 162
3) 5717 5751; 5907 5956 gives 98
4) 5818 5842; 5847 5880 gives 65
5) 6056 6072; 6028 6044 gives 42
